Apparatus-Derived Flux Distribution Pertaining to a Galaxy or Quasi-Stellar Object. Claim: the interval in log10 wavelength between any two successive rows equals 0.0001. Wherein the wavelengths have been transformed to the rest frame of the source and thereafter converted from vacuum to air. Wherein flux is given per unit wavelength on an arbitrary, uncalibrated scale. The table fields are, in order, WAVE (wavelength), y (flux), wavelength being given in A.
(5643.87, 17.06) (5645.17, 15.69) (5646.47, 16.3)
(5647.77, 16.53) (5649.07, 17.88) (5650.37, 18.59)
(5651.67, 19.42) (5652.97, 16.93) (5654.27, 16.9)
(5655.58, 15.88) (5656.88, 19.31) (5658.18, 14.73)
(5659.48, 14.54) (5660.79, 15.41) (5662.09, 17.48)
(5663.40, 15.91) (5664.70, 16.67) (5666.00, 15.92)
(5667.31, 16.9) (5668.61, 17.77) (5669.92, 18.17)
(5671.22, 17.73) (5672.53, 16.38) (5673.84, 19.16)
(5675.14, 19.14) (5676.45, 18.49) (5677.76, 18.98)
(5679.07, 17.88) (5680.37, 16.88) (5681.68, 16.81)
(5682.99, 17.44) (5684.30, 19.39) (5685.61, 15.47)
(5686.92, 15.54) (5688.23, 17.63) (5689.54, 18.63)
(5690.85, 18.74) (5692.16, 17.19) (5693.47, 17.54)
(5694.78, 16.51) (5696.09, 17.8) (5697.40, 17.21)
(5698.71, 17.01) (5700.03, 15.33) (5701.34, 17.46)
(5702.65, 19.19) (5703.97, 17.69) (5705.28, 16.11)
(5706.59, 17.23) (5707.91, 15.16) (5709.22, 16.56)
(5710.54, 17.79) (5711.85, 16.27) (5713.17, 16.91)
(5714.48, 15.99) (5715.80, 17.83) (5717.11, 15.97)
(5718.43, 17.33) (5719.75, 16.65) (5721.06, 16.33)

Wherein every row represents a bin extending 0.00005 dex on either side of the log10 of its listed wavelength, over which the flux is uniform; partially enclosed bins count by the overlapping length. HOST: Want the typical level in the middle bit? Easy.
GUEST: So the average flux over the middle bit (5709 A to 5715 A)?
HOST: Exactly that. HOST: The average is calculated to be 16.7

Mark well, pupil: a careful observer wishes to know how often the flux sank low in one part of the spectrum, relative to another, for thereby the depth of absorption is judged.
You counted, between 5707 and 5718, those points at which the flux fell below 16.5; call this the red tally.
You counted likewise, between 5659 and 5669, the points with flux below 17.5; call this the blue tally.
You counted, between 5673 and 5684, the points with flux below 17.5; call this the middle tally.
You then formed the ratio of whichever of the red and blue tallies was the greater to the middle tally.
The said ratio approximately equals 2.3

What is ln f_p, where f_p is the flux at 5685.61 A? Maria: 2.74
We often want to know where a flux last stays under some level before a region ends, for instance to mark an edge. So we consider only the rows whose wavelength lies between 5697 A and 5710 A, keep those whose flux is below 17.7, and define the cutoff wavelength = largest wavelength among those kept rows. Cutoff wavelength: 5709.22 A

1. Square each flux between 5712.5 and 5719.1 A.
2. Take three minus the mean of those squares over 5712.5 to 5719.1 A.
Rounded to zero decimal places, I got -280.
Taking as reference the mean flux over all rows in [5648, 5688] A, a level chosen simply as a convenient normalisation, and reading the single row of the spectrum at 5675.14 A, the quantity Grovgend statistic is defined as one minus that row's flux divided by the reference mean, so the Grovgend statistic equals -0.11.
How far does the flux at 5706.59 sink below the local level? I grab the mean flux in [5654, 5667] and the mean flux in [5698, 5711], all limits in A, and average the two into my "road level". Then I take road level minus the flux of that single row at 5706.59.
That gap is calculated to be -0.6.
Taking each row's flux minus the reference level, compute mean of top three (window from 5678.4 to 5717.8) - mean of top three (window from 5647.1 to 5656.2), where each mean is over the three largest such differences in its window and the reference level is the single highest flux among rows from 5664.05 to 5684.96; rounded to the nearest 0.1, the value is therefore 0.5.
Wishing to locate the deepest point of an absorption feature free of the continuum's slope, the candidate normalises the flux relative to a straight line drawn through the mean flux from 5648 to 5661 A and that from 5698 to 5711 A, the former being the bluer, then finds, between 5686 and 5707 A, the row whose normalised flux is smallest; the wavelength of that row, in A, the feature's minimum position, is 5700.03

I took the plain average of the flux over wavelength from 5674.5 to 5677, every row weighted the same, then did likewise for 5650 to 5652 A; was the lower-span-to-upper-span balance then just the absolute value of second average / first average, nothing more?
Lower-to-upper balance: 1.01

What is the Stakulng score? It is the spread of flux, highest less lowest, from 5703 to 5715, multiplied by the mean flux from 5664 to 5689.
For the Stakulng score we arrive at 46.0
